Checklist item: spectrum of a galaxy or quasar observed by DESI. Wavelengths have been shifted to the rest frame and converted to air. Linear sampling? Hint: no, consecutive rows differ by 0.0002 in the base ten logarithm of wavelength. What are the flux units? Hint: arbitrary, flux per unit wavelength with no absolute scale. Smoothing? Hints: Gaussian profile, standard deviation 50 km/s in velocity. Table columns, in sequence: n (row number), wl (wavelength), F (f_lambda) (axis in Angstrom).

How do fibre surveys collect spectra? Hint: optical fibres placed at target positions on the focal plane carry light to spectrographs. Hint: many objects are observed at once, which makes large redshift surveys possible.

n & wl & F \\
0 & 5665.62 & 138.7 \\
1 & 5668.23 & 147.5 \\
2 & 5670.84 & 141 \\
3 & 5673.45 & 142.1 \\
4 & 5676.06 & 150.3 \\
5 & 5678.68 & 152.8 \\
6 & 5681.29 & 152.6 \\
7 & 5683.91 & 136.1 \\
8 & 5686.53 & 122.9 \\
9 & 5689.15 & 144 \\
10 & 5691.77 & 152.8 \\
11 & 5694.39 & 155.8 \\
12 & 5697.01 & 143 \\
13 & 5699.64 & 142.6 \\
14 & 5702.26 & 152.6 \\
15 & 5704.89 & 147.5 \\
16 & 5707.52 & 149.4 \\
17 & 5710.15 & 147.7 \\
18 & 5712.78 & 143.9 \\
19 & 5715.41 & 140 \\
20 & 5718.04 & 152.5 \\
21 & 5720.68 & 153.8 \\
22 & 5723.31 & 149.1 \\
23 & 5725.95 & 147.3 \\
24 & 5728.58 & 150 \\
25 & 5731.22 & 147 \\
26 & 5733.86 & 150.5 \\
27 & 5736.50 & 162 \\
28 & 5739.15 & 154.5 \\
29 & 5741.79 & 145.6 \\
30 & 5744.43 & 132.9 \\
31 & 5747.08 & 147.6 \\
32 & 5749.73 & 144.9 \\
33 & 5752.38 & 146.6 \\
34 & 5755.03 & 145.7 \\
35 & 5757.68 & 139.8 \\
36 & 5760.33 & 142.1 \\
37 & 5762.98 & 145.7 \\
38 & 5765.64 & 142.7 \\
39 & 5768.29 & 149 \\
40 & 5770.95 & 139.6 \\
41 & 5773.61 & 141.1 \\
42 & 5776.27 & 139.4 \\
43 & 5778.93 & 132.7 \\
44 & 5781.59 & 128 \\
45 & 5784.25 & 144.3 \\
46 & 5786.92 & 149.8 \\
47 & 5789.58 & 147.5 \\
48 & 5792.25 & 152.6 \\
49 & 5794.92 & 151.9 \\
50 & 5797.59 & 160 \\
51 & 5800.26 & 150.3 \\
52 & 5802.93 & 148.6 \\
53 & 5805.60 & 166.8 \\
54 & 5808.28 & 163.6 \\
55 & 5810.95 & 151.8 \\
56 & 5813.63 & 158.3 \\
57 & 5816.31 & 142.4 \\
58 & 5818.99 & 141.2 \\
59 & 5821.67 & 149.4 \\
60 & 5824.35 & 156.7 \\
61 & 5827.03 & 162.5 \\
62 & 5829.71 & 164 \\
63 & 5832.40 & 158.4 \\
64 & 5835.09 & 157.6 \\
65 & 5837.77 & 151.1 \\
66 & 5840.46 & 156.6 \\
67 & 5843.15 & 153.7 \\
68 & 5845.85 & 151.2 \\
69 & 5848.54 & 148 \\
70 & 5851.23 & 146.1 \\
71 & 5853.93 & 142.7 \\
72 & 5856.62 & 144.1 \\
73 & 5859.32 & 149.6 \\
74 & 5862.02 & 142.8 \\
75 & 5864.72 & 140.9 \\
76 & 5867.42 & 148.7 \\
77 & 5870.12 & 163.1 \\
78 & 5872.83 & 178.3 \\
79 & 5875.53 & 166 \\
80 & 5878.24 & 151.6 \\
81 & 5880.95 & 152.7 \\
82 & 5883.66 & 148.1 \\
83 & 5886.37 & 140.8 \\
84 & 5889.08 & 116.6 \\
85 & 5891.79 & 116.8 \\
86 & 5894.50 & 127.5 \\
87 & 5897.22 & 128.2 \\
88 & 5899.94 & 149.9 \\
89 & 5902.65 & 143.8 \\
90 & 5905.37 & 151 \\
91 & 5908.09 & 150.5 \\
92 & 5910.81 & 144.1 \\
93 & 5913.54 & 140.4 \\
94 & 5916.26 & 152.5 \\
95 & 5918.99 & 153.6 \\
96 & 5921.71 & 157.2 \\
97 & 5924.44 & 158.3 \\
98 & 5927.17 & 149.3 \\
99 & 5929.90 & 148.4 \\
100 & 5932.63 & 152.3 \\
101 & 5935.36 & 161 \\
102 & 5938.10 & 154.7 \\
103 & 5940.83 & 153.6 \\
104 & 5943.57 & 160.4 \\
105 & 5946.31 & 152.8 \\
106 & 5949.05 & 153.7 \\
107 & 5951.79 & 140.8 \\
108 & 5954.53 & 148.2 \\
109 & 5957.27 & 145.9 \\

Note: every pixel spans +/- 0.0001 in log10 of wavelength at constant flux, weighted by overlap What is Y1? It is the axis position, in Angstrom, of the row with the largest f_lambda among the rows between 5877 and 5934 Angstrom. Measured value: 5924.44 Angstrom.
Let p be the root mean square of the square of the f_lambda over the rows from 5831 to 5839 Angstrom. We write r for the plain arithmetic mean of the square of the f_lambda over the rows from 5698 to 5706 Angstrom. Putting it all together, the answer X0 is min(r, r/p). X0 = 0.9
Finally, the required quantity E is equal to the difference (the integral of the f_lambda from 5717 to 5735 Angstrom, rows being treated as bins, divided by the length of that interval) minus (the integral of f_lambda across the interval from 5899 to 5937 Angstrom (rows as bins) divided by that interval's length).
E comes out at -0.9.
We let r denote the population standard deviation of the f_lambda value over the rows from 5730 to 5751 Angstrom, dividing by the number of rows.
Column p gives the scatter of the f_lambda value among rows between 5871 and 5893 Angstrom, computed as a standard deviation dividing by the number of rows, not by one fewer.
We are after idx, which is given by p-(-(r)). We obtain 28.0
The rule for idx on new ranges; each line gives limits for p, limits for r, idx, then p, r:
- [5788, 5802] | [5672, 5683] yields 8.5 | 4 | 4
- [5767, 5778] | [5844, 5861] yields 6.9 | 4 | 3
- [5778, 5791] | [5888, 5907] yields 22.2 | 9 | 14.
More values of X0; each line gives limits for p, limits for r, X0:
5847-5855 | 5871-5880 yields 1.3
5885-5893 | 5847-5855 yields 1.3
